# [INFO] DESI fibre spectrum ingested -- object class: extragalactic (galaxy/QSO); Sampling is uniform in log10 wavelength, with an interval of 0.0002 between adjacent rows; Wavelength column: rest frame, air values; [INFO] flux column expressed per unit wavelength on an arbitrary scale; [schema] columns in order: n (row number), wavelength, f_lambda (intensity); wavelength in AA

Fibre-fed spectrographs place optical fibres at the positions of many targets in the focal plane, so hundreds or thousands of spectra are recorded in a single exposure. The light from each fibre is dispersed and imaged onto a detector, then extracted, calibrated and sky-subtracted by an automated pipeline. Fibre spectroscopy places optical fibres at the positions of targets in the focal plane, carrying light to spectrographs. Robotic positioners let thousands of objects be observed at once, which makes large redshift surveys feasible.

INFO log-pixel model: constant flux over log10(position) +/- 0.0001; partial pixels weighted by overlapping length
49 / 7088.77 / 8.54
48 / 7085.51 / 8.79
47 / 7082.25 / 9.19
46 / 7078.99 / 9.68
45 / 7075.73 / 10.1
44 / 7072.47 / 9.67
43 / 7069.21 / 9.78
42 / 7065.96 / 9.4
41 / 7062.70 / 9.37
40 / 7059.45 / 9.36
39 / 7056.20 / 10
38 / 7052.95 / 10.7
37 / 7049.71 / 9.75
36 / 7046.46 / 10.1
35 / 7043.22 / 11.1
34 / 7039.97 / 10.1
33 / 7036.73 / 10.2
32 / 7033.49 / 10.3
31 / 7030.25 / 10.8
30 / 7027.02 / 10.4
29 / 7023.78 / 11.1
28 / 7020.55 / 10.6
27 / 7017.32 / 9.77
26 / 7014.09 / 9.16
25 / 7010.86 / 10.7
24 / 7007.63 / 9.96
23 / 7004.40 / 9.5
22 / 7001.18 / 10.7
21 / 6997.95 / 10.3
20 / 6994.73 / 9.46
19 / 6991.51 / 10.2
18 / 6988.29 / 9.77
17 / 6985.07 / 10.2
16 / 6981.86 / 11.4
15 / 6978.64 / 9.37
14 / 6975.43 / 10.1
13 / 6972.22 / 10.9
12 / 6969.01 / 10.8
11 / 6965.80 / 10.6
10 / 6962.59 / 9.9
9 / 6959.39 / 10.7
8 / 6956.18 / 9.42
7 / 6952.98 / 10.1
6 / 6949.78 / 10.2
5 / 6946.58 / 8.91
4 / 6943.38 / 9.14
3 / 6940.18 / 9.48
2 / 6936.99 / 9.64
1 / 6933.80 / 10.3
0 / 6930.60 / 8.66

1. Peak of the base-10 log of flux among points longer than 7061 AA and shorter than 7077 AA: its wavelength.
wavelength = 7075.73 AA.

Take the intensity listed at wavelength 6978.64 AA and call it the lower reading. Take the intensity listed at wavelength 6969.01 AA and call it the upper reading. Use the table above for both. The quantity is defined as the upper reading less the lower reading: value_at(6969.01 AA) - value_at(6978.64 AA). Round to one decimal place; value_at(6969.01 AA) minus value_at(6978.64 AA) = 1.4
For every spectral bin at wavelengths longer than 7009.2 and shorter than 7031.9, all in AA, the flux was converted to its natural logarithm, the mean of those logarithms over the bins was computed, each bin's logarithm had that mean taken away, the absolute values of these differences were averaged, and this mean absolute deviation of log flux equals 0.051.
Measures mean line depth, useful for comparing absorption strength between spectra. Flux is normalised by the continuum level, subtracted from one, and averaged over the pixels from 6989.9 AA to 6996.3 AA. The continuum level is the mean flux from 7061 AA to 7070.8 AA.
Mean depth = -0.033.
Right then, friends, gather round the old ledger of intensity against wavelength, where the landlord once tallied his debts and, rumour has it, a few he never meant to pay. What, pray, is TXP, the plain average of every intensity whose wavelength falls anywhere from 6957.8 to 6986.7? 10.4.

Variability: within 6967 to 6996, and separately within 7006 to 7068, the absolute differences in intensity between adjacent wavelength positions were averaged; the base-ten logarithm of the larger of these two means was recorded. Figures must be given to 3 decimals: -0.093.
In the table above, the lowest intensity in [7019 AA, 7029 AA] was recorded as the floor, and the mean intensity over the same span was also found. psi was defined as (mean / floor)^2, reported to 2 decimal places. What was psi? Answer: 1.06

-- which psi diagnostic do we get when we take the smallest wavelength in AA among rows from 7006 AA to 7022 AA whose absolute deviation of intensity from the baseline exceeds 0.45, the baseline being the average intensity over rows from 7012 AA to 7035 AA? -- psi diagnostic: 7014.09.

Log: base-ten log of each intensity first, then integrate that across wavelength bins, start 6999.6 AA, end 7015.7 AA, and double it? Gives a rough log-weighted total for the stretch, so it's 32.2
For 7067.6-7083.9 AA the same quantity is 32.1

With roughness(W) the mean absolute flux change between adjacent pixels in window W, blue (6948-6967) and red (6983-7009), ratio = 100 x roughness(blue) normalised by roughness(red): 111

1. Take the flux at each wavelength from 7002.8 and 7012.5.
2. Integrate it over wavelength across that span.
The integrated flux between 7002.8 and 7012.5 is 97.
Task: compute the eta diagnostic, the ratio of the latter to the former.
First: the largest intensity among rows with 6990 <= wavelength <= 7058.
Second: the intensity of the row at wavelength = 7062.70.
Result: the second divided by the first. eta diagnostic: 0.84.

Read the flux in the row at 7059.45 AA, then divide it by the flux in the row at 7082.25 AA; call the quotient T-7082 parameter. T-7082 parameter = 1.02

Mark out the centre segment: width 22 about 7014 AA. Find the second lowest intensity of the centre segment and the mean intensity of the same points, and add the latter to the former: 19.6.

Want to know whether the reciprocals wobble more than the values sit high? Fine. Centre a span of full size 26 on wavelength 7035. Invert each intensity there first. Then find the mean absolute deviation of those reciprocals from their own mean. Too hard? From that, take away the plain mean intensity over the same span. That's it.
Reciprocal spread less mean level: -10.5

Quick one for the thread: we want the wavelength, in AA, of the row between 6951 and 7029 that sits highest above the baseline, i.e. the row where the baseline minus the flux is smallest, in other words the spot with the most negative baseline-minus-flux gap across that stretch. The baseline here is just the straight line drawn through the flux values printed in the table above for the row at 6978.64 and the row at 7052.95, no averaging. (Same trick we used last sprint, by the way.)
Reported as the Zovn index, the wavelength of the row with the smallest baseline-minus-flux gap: 6981.86 AA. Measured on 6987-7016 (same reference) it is 7001.18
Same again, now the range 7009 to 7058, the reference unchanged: 7023.78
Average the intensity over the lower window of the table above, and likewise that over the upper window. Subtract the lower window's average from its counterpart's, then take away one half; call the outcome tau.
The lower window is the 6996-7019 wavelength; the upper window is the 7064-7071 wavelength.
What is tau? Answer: -0.9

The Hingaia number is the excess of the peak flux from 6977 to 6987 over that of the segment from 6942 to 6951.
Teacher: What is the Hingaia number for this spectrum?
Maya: 1.2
